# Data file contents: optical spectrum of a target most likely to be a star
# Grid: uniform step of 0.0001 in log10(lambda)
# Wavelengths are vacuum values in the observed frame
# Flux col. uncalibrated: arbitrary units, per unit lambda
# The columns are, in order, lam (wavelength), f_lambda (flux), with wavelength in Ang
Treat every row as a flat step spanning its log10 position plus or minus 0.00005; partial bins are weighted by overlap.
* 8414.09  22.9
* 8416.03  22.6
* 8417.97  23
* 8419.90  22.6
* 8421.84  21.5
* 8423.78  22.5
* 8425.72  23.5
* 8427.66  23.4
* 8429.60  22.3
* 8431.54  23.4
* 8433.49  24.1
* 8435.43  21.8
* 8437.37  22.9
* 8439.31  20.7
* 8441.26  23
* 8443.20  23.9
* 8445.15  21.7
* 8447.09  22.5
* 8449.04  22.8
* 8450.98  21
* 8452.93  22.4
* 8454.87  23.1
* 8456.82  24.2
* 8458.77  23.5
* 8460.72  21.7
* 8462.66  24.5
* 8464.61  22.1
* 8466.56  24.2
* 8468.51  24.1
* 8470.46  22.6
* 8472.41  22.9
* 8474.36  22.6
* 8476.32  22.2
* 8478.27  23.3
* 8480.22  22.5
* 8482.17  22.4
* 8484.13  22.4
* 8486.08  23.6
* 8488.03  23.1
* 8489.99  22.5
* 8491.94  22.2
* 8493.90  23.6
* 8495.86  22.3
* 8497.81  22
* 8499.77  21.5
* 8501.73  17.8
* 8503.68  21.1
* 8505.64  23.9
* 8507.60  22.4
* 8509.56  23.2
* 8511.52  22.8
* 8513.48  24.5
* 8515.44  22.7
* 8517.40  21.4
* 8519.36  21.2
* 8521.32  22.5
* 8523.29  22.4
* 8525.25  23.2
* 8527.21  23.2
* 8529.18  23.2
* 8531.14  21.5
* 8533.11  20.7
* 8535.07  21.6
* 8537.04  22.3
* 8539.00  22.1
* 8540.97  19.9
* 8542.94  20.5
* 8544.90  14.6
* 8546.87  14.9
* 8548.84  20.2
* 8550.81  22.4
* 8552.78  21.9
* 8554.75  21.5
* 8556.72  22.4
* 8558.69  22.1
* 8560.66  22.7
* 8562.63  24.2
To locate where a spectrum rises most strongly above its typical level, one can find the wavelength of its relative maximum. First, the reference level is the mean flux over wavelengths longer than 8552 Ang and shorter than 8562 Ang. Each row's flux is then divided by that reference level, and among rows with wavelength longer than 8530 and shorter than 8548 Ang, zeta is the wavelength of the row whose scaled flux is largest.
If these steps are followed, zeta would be 8537.04 Ang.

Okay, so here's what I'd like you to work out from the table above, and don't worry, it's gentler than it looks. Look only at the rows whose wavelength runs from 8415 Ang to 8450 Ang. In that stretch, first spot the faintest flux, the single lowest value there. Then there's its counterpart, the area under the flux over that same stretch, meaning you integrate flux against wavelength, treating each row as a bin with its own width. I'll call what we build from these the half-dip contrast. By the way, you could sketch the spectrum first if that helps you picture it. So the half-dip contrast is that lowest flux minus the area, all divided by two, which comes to -386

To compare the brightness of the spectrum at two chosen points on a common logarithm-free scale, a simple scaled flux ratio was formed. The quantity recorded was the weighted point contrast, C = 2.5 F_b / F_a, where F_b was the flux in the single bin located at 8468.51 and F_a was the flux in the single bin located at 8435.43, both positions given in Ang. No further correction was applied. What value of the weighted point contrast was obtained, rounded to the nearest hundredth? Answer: 2.76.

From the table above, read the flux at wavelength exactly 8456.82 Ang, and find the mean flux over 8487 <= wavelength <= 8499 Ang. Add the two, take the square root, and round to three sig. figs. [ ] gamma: 6.84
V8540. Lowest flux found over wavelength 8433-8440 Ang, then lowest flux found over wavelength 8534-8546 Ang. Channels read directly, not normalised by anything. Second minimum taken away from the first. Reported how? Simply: 6.1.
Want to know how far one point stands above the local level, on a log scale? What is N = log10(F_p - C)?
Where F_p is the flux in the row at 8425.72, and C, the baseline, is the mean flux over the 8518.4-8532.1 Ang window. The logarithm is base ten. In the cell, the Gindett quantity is 0.0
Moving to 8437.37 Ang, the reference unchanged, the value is -0.4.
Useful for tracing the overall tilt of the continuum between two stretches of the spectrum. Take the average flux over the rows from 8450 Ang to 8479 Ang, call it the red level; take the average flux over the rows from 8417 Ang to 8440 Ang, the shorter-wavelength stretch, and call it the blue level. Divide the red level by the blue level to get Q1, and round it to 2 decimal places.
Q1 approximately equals 1.01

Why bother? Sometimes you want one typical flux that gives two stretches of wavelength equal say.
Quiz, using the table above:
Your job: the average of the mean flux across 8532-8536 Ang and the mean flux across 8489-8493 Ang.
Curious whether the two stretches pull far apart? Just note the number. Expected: 21.8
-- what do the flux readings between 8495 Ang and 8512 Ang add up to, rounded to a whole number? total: 197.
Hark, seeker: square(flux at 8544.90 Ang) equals 213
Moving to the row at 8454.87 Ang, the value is 534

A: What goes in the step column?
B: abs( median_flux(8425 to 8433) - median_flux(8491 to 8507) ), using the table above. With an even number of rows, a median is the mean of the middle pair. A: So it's 1.30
